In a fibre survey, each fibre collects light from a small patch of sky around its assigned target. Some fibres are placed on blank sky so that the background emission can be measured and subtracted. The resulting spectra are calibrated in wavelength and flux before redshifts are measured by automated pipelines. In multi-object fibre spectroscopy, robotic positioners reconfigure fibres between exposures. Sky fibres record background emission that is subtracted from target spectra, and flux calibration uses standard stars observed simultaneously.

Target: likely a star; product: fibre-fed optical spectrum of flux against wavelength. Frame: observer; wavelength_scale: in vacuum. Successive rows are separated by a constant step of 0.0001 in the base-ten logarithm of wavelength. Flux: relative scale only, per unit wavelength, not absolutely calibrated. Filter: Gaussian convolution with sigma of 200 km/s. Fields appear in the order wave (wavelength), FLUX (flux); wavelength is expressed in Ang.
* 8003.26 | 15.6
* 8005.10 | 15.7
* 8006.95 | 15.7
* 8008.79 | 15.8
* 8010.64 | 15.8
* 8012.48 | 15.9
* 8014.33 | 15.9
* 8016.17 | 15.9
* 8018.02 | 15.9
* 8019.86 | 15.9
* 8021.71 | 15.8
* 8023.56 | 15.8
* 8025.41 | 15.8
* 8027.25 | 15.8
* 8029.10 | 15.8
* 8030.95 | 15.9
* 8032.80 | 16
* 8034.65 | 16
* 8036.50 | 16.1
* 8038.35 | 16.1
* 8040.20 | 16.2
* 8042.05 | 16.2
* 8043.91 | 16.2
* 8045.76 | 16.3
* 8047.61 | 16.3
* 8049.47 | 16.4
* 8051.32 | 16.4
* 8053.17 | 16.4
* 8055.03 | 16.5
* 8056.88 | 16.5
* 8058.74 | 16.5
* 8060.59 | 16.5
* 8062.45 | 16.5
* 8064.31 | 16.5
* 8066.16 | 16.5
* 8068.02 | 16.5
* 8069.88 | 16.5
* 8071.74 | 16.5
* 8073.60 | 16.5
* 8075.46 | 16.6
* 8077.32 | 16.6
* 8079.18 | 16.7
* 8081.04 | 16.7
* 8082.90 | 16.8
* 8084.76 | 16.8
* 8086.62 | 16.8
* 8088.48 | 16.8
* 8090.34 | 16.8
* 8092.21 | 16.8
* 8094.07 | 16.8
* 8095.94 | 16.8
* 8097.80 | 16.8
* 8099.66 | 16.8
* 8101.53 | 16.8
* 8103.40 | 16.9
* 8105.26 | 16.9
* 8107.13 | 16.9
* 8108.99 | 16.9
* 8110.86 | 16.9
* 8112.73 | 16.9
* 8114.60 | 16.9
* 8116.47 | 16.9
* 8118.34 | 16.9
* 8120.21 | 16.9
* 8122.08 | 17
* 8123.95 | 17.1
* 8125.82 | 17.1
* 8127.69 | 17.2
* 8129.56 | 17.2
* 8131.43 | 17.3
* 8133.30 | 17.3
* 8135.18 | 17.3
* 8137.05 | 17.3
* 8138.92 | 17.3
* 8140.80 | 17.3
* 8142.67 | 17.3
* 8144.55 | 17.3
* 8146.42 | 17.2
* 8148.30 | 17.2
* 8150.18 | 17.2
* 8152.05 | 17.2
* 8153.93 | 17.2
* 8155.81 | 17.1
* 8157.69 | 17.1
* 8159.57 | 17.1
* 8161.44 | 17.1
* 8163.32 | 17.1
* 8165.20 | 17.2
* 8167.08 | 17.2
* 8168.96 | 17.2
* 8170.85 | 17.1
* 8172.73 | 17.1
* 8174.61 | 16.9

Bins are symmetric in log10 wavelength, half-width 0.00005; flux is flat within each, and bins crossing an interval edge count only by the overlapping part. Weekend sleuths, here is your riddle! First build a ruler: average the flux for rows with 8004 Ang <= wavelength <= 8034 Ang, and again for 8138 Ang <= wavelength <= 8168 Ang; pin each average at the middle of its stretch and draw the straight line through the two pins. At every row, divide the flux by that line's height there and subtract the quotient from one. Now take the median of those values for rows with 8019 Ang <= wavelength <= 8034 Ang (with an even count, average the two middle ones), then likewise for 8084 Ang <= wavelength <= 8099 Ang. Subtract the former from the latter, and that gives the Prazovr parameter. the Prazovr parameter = -0.019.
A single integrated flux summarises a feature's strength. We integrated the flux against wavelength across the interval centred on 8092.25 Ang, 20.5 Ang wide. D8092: 344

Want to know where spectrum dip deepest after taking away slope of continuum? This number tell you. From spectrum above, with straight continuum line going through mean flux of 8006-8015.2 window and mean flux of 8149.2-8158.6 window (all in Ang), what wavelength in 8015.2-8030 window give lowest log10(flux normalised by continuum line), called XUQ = 8029.10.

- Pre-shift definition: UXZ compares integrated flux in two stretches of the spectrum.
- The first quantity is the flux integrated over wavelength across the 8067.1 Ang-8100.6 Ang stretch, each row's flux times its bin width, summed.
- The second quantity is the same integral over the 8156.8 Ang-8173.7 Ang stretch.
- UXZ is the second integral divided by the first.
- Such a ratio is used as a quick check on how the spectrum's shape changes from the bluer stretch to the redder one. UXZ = 0.52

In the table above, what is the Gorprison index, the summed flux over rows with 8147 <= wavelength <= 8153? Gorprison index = 51.6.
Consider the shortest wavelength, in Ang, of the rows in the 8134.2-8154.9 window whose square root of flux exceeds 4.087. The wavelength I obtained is 8135.18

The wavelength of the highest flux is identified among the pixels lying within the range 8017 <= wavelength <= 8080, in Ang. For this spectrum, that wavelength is 8079.18 Ang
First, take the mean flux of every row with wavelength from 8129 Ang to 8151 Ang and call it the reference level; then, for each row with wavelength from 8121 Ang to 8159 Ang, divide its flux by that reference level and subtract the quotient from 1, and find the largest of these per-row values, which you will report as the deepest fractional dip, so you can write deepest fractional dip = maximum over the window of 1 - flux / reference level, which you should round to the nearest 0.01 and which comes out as 0.02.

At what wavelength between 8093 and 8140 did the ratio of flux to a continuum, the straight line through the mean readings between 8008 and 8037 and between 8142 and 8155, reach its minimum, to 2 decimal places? 8120.21 Ang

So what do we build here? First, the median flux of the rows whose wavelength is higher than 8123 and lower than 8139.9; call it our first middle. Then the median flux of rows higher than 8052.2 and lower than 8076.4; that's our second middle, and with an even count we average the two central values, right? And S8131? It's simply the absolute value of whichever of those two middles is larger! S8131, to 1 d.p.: 17.3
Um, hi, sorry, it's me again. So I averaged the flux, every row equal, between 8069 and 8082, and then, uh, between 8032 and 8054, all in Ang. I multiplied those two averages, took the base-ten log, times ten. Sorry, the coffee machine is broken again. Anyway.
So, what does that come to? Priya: 24.3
